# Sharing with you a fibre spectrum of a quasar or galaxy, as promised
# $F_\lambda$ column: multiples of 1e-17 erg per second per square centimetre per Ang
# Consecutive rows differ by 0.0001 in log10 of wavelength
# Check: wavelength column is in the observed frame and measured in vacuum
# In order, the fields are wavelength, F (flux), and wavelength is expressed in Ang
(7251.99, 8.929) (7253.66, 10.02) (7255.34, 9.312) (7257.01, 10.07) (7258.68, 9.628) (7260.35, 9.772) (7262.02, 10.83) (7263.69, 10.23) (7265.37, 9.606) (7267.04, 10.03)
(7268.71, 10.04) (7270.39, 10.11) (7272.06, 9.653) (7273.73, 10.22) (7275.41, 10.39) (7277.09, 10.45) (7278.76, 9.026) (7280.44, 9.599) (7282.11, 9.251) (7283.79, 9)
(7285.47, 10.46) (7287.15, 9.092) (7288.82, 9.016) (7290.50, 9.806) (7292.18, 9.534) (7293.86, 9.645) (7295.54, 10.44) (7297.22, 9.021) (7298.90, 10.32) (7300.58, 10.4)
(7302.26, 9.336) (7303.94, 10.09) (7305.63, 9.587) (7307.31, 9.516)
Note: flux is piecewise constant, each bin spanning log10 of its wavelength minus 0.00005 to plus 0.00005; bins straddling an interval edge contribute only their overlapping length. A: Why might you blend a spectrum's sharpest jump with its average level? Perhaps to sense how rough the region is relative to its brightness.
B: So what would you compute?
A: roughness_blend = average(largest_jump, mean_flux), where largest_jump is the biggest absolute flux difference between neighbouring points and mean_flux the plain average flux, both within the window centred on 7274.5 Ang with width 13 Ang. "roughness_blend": 5.68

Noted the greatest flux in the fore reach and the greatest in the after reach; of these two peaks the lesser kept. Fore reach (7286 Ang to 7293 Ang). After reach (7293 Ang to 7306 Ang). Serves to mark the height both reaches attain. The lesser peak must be 9.8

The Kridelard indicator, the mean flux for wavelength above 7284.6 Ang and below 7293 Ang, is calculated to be 9.6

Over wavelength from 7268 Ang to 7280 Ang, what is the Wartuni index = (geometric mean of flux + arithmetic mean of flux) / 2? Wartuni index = 10.0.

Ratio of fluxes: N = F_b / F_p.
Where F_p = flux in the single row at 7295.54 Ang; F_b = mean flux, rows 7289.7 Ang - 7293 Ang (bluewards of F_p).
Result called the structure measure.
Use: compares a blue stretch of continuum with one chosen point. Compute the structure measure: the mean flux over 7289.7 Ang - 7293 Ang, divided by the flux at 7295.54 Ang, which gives 0.926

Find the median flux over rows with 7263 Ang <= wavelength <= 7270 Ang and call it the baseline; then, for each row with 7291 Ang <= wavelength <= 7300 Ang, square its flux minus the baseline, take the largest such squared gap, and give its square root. 1.01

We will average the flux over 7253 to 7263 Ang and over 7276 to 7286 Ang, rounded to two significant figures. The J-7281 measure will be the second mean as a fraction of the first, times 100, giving 97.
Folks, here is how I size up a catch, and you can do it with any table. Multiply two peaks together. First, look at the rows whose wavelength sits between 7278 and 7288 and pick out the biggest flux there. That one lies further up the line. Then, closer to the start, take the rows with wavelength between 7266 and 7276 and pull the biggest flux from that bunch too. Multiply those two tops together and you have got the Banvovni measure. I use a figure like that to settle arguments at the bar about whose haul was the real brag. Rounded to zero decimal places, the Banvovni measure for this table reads 109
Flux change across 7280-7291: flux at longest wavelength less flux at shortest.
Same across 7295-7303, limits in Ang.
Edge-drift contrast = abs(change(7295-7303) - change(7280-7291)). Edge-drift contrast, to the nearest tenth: 1.3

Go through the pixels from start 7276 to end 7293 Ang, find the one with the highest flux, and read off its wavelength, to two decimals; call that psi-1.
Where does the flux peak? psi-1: 7285.47 Ang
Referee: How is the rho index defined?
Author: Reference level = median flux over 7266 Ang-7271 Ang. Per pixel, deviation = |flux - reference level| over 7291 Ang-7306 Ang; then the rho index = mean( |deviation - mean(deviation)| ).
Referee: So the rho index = 0.19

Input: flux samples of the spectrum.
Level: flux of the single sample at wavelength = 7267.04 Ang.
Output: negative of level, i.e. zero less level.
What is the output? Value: -10.0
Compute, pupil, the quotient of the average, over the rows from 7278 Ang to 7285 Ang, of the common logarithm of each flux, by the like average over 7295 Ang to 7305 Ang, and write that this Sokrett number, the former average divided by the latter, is 0.97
